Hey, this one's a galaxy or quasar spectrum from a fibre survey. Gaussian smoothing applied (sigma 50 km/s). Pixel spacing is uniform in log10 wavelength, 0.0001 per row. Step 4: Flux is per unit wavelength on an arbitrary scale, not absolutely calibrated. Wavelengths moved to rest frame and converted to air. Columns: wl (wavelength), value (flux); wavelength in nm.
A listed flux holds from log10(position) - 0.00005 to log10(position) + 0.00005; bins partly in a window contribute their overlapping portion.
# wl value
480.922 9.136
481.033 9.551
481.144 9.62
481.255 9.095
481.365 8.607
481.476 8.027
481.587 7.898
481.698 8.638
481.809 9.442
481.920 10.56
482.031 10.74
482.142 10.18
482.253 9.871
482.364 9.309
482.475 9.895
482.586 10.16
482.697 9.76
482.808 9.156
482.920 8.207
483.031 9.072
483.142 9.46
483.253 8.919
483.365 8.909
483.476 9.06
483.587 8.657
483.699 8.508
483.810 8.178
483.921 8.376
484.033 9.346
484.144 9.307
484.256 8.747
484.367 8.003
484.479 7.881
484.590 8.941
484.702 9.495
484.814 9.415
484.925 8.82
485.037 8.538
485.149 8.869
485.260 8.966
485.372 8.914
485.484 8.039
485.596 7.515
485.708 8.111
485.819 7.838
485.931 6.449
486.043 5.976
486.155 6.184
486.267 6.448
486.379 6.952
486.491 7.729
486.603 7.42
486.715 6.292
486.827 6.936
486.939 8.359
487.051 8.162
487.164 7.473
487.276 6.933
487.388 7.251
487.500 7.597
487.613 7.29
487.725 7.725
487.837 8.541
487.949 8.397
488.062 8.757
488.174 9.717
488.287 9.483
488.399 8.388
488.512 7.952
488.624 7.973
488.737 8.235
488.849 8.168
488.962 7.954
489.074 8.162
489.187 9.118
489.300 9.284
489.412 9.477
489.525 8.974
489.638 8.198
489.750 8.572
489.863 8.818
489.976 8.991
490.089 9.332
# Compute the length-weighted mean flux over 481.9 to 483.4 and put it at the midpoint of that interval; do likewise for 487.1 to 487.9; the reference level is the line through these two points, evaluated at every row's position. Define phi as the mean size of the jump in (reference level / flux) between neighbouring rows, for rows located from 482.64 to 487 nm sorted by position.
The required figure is 0.07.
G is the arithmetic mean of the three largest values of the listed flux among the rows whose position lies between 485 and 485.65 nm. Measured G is 8.9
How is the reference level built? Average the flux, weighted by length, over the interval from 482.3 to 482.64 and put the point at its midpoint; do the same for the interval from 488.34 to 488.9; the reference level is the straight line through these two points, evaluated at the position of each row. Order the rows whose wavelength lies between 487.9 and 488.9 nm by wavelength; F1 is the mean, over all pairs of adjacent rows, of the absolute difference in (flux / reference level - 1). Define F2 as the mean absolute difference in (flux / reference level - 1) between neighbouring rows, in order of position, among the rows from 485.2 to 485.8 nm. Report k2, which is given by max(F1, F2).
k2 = 0.055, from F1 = 0.05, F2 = 0.055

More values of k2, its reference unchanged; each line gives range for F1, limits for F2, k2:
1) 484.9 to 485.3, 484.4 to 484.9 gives 0.062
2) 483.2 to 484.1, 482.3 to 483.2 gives 0.060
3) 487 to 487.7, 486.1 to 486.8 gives 0.069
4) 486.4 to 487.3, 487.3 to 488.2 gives 0.080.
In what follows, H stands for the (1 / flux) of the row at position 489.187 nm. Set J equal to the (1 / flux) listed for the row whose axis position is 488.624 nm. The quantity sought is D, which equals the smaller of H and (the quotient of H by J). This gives 0.110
